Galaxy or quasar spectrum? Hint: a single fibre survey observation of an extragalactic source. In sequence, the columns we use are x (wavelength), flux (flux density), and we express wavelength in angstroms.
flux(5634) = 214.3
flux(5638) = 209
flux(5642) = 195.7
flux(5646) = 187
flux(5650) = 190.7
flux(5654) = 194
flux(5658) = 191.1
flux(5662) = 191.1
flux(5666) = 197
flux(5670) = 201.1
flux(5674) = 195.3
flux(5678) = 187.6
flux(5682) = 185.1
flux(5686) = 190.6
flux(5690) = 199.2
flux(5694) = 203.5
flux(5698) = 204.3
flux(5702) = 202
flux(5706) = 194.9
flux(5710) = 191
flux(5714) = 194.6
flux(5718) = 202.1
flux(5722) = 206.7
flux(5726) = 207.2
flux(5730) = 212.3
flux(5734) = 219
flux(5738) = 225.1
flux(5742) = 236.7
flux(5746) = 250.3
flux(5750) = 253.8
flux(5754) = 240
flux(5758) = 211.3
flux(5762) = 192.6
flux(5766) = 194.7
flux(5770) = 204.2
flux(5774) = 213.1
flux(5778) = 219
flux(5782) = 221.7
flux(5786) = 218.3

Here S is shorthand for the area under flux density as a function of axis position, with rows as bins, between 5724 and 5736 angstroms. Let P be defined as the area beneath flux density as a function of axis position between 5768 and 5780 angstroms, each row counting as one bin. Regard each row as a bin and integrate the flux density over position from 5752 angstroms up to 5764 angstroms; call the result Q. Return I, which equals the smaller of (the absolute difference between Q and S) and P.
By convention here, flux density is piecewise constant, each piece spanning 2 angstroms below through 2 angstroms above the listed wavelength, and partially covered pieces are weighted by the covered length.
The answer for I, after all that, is 22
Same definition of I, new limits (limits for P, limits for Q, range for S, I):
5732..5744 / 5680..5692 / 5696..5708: 105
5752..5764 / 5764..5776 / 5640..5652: 154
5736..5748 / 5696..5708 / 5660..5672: 48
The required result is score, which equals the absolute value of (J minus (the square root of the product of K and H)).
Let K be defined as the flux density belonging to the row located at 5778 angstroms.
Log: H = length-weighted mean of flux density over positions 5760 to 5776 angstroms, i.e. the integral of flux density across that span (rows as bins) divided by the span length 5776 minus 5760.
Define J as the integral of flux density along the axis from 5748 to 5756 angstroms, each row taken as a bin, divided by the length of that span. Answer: 37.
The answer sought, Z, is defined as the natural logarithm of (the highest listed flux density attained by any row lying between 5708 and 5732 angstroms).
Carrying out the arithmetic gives 5.36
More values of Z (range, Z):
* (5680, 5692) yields 5.29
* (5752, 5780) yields 5.48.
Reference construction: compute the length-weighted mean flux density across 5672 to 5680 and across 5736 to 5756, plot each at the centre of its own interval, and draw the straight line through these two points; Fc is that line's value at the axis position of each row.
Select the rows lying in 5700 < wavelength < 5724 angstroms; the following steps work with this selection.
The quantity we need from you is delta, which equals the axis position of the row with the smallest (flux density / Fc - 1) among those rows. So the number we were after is 5710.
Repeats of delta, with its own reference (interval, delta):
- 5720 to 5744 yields 5726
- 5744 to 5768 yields 5766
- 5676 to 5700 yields 5682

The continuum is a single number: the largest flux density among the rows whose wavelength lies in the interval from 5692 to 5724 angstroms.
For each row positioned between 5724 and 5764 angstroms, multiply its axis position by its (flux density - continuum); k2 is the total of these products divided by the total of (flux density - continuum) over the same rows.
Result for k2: 5744.7 angstroms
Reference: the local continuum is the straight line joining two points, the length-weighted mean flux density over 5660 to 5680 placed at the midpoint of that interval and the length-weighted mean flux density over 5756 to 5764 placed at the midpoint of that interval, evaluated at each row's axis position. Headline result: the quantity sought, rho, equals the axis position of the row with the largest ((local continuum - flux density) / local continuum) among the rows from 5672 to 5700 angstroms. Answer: 5682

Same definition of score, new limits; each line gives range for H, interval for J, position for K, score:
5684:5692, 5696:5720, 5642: 3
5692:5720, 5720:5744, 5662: 23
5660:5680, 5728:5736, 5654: 21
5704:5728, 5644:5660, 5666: 8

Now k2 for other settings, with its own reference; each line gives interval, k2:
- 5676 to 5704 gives 5684.9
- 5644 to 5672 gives 5655.8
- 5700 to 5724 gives 5710.0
